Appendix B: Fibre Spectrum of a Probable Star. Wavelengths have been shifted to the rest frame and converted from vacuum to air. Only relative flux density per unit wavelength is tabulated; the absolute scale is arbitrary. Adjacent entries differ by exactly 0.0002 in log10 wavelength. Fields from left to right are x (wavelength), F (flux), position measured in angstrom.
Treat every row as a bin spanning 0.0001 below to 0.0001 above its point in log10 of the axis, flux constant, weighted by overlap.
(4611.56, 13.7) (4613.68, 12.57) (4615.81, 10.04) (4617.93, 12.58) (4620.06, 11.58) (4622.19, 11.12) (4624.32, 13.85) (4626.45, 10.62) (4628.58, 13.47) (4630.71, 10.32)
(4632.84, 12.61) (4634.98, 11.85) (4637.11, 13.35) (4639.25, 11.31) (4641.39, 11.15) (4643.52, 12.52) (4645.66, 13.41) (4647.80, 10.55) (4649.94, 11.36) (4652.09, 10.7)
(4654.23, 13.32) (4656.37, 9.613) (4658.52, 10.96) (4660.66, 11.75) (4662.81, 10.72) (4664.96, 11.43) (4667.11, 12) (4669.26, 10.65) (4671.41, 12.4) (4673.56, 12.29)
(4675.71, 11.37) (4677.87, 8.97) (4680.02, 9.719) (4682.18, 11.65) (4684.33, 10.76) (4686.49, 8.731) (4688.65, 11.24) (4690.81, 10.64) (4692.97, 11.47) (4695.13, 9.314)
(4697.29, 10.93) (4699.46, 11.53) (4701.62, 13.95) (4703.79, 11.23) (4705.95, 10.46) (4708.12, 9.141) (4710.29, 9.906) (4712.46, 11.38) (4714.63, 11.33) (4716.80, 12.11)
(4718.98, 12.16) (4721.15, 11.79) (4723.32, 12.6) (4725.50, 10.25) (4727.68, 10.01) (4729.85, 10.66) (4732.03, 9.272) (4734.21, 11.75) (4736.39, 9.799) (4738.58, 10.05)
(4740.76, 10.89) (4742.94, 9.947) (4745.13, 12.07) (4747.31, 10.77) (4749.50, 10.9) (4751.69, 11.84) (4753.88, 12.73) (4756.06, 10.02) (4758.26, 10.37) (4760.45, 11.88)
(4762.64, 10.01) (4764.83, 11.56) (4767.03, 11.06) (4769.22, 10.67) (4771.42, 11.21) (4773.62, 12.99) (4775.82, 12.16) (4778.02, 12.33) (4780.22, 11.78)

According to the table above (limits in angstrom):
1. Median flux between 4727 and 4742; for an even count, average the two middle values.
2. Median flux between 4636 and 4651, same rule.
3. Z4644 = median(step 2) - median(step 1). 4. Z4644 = 1.3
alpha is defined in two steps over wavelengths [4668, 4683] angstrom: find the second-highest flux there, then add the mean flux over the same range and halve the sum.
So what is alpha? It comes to 11.6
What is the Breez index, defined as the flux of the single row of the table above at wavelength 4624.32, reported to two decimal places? 13.85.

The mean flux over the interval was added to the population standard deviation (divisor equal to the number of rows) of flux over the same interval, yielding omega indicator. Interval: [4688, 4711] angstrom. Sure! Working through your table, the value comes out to 12.1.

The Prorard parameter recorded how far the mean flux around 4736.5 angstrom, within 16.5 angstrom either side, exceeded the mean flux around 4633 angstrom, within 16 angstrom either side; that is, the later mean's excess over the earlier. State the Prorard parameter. -1.2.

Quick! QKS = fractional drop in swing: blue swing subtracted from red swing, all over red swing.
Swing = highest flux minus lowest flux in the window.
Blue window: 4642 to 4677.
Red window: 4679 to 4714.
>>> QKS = 0.272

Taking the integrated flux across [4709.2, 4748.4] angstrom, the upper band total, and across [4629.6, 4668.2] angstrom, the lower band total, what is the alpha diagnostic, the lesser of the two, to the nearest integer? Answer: 428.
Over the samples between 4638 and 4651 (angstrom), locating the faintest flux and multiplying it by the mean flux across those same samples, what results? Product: 124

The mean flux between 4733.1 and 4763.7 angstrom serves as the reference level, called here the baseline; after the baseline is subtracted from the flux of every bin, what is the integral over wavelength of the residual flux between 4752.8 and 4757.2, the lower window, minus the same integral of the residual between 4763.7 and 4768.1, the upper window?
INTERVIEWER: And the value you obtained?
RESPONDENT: 0.3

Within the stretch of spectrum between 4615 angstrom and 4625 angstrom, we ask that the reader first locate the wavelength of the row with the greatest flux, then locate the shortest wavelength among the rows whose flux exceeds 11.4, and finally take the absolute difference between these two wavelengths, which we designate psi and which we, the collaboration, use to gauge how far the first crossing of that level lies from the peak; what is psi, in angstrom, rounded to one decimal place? 6.4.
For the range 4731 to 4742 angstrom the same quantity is 0.0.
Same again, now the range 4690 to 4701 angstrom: 6.5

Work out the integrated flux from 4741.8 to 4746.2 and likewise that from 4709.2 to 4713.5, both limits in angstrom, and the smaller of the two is 46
